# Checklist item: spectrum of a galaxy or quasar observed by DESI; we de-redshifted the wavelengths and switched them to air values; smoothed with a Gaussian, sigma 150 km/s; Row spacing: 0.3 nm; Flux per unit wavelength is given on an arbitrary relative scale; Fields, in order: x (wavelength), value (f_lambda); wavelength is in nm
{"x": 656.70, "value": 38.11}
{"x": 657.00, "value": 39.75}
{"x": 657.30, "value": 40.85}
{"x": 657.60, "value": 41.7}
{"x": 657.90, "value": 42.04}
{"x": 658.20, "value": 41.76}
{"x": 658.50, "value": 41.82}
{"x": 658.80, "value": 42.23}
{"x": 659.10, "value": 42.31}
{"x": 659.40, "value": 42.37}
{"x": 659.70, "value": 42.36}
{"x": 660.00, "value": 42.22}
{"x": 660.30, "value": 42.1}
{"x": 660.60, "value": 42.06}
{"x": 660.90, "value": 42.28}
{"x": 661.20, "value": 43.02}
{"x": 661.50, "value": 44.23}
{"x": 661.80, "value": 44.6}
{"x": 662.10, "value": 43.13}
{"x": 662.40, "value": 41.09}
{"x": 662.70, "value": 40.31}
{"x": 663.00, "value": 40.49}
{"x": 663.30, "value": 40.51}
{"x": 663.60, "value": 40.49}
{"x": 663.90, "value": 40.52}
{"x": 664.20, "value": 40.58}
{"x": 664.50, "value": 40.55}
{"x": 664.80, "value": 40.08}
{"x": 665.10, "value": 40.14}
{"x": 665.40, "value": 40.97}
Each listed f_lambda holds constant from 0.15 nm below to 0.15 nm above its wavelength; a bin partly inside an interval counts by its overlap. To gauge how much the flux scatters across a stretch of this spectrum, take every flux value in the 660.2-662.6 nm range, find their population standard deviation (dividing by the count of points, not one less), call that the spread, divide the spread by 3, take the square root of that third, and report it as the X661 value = 0.61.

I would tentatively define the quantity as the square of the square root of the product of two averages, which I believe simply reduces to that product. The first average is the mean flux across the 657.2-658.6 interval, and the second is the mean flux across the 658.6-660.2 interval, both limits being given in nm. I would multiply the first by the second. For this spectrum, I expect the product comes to 1761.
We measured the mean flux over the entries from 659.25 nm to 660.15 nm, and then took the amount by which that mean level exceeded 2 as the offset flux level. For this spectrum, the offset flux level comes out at 40.3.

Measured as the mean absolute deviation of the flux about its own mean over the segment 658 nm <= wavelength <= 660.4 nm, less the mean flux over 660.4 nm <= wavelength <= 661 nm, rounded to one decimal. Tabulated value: -42.0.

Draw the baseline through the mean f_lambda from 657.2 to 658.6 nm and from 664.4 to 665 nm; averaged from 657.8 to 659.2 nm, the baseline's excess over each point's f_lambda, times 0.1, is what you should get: -0.05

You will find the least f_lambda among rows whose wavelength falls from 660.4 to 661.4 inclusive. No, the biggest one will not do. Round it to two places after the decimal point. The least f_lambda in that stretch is 42.06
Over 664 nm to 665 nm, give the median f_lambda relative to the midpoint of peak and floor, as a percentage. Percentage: 100.5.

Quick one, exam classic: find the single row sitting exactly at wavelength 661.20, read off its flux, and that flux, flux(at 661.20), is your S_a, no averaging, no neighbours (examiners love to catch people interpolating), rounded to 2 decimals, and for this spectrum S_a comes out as 43.02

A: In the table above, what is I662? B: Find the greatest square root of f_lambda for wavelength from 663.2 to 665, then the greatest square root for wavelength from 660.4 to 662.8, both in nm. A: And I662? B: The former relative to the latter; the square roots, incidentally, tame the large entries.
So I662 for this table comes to 0.95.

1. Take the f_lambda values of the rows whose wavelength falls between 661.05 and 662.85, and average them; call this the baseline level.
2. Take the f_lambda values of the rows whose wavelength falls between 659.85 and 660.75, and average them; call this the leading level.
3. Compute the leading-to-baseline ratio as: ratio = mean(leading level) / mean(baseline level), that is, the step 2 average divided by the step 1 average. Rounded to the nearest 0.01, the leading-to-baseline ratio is 0.99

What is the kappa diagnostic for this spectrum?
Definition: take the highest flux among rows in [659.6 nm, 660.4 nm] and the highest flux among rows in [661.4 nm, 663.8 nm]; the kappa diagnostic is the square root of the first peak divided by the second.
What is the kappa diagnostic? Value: 0.97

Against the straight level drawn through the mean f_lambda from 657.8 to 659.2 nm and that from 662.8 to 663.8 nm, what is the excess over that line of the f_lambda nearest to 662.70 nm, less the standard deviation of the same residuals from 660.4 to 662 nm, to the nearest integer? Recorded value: -2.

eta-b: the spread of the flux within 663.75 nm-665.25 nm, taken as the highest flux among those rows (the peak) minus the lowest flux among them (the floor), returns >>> 0.50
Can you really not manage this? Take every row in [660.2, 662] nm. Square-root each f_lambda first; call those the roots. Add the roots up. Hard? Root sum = 39.4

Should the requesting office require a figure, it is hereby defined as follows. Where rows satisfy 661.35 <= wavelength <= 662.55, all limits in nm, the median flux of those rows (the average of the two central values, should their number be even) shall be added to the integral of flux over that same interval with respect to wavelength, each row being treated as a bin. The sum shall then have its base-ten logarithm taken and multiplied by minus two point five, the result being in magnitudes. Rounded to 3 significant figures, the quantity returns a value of -4.95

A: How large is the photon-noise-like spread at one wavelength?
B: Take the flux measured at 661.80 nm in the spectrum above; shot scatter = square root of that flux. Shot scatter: 6.68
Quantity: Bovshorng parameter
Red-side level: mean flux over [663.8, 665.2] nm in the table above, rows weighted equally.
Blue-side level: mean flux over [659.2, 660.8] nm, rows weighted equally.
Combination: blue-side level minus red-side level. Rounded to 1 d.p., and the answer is 1.8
